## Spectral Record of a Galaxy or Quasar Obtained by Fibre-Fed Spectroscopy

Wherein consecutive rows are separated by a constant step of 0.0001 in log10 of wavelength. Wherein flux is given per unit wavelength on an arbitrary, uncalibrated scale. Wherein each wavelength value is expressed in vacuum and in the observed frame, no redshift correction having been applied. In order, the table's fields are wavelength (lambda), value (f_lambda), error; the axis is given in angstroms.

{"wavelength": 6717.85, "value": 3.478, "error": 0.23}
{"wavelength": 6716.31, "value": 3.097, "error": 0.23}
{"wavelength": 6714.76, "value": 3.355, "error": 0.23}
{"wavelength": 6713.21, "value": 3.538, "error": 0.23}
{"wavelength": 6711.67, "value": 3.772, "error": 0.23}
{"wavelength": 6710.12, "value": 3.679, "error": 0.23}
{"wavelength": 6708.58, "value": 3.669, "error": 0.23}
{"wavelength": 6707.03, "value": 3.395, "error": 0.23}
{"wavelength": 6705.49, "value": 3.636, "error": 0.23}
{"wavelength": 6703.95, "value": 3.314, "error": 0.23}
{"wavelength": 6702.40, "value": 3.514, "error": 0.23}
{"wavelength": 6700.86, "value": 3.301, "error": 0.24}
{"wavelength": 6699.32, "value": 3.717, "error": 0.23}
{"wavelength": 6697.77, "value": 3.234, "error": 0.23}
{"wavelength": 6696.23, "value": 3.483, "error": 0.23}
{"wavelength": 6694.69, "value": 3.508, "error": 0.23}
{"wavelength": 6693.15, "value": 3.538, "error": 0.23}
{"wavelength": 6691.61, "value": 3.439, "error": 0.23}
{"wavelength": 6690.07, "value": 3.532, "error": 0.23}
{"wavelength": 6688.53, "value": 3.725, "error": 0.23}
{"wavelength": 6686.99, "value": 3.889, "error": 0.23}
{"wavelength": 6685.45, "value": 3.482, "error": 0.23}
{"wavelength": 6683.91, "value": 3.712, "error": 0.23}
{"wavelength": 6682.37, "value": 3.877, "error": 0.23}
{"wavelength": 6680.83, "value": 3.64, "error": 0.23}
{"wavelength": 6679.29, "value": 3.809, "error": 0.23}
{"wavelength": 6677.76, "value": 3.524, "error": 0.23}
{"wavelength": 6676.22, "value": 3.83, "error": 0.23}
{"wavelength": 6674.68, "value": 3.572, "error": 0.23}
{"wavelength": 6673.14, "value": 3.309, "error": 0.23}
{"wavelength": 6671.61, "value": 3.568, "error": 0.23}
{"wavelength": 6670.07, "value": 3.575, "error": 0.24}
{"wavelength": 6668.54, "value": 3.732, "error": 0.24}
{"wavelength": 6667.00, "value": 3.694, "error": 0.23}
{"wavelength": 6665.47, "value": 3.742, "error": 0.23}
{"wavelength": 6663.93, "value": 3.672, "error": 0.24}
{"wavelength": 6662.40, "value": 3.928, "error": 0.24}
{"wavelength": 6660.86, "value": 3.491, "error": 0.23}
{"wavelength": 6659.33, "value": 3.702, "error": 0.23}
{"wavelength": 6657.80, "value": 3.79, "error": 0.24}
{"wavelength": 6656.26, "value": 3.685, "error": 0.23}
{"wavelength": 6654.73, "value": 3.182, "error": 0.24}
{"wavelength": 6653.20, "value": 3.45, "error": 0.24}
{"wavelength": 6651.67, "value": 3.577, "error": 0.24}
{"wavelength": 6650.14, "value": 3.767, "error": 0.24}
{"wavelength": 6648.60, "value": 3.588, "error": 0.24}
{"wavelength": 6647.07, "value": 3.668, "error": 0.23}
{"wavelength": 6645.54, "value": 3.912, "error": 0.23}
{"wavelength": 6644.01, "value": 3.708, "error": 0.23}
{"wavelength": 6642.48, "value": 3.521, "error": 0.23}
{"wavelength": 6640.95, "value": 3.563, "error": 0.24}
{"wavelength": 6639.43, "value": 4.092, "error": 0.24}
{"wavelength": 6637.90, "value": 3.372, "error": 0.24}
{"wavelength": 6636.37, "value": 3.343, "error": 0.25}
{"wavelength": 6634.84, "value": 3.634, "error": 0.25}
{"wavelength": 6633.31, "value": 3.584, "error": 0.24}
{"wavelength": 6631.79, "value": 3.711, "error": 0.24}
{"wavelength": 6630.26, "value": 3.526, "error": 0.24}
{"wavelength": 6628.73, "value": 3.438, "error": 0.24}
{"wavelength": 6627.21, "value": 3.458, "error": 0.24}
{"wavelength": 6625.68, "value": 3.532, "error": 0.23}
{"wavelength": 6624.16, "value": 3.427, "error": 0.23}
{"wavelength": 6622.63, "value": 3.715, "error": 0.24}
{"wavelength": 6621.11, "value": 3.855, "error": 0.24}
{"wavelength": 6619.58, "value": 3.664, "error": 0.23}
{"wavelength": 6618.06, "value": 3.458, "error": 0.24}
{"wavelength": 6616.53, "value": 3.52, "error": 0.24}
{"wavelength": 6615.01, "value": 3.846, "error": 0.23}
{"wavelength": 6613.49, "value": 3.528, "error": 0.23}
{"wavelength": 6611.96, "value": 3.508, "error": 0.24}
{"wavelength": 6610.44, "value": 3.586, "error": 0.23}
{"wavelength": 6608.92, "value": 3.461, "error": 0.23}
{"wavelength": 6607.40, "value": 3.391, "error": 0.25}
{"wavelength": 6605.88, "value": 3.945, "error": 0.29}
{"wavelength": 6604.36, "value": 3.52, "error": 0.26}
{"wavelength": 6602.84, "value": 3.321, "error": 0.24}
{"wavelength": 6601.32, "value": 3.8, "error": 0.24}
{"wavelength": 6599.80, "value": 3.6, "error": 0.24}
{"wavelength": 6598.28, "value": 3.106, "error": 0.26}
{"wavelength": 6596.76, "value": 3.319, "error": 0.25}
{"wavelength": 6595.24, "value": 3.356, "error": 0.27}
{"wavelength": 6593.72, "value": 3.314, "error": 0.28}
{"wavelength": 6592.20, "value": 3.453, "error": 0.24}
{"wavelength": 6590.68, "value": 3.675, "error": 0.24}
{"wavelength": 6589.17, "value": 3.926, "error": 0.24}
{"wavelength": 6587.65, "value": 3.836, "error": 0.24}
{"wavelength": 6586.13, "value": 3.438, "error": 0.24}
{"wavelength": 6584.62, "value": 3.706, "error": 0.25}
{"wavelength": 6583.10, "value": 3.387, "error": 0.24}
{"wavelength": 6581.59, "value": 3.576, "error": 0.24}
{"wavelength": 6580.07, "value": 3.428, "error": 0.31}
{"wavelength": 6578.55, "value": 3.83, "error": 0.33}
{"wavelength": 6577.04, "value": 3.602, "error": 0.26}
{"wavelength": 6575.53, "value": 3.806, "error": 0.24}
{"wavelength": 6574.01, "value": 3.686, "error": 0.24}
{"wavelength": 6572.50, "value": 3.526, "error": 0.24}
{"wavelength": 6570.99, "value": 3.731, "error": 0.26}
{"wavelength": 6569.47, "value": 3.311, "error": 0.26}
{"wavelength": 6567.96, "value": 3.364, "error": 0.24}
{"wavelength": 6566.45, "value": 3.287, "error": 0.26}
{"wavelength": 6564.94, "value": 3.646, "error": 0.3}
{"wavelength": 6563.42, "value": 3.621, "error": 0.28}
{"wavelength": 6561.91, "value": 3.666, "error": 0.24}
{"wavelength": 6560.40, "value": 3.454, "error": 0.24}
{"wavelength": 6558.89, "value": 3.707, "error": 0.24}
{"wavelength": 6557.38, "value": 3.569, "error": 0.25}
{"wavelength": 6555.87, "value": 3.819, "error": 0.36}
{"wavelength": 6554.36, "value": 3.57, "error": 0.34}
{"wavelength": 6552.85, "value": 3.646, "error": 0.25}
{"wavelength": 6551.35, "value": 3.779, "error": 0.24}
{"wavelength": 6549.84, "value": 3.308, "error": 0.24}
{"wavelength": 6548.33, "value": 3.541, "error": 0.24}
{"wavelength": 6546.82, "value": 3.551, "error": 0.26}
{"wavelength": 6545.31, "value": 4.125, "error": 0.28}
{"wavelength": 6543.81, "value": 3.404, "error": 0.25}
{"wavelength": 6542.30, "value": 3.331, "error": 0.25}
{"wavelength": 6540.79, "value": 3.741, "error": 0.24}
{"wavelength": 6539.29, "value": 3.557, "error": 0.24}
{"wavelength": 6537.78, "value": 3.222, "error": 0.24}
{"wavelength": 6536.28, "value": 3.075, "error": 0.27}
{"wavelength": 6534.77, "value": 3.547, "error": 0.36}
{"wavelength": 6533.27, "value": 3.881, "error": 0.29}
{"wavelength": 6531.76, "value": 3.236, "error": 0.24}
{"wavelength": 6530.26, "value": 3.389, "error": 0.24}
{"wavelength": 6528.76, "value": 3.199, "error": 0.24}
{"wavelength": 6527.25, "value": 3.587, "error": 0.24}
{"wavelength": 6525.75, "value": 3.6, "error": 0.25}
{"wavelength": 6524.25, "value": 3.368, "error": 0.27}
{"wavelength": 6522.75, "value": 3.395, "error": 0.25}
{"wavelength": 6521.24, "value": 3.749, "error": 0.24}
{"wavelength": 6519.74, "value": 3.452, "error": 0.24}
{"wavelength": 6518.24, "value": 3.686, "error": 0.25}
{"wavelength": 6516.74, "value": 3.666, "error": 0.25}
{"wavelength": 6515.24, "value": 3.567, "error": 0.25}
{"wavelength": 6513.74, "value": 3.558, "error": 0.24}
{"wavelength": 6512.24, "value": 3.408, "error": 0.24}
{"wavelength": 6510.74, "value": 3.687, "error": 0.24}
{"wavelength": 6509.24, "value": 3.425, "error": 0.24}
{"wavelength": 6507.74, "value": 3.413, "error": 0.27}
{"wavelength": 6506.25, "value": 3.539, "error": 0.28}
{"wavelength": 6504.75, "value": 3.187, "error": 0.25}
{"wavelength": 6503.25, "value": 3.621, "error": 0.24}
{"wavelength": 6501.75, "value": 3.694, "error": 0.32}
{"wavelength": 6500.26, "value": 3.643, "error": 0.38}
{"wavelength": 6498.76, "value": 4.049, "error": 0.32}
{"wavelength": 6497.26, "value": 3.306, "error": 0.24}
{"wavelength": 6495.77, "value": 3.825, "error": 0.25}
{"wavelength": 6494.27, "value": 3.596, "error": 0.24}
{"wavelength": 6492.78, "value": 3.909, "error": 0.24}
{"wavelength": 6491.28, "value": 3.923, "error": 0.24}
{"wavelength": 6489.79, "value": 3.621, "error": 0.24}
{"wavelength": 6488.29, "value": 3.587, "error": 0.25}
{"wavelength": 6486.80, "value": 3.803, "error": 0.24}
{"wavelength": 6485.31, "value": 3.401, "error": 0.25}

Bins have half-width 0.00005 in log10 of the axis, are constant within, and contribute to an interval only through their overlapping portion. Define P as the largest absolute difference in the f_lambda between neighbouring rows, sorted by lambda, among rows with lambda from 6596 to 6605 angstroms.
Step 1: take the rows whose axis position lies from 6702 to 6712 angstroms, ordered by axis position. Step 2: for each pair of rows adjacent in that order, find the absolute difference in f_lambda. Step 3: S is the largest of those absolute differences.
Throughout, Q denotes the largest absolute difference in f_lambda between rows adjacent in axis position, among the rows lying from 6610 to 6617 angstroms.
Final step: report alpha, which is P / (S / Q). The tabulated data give 0.50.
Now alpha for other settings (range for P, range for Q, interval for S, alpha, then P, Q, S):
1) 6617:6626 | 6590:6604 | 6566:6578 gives 0.34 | 0.3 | 0.49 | 0.42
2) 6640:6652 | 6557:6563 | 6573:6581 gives 0.15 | 0.2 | 0.25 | 0.40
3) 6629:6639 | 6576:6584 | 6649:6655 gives 0.44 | 0.3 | 0.40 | 0.27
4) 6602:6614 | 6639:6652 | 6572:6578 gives 1.44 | 0.6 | 0.53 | 0.20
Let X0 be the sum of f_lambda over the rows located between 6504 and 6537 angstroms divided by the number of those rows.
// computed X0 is 3.48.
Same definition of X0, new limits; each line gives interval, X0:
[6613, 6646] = 3.61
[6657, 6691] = 3.67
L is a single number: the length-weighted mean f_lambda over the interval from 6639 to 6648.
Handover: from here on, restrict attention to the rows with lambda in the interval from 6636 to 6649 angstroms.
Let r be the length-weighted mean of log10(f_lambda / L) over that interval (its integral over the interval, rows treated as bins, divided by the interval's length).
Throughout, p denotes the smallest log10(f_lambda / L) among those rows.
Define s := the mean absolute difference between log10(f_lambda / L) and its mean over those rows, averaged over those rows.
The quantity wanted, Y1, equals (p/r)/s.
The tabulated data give 216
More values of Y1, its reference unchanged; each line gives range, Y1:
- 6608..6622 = 143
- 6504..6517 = 152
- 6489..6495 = -295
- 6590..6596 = 103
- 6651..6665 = 233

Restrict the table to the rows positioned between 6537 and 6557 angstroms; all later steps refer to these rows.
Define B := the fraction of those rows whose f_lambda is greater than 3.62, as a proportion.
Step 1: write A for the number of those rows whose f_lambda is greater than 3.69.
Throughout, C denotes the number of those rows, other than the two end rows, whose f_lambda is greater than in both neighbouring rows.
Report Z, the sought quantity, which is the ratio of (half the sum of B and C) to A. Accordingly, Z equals 0.4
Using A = 4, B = 0.385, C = 3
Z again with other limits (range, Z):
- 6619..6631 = 0.6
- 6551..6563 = 0.4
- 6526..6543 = 0.8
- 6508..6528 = 2.2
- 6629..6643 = 0.8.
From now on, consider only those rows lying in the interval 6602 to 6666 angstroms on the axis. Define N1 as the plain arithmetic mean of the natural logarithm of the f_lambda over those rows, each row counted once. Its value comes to 1.28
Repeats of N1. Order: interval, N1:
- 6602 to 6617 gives 1.27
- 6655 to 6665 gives 1.31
